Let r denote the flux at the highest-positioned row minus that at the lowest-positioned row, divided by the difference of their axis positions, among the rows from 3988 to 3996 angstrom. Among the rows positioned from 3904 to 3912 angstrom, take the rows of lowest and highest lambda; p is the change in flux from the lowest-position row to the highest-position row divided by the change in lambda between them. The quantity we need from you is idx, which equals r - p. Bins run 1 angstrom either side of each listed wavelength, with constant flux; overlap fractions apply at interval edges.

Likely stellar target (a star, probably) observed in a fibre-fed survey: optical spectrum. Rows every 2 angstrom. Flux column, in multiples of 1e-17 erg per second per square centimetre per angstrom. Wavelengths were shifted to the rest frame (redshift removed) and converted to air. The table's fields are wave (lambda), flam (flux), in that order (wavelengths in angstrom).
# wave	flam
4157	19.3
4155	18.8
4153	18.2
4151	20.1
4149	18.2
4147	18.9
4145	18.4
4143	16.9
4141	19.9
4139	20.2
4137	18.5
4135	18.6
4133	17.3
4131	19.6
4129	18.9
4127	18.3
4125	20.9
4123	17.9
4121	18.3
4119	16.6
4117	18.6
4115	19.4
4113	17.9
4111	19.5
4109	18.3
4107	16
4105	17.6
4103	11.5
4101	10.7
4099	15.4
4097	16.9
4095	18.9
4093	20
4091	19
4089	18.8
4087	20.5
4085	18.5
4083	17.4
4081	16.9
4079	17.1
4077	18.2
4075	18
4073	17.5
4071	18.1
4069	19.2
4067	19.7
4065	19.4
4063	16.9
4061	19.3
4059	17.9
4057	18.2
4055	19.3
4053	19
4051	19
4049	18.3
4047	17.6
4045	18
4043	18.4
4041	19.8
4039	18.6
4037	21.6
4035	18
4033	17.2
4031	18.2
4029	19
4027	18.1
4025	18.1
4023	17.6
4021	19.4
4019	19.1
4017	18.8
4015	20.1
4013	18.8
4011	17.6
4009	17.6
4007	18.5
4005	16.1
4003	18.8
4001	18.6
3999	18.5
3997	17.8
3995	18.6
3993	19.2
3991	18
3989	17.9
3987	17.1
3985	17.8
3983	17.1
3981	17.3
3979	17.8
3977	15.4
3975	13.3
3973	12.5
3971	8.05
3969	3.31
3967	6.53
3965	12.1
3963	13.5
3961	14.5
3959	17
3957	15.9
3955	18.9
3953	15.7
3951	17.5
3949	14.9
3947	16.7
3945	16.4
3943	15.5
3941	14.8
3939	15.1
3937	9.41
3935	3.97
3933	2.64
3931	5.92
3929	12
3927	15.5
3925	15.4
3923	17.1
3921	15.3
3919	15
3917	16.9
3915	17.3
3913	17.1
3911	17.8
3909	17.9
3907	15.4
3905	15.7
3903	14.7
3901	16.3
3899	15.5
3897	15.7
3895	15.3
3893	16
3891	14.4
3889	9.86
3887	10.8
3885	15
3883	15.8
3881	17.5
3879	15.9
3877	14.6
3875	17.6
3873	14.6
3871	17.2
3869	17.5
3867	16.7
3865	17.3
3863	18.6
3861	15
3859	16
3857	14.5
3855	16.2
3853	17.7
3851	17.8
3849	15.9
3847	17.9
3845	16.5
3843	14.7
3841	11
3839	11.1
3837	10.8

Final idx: -0.2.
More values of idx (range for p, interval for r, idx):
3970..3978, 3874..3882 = -1.2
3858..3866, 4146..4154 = -0.3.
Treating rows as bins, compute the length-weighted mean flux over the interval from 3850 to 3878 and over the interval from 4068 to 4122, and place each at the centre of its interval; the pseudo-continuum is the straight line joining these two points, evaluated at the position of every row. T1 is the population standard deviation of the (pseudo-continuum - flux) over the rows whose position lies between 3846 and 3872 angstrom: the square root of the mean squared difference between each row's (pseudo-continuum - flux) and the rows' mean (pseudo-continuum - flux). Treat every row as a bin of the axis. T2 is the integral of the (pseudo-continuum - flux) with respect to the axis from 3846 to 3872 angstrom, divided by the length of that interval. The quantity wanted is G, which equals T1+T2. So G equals 0.9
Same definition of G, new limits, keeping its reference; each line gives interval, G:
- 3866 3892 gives 3.8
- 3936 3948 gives 4.7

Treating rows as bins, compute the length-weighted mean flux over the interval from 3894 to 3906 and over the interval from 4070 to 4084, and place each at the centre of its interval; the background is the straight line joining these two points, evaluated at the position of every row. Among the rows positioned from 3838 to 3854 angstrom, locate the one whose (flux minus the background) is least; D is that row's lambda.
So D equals 3841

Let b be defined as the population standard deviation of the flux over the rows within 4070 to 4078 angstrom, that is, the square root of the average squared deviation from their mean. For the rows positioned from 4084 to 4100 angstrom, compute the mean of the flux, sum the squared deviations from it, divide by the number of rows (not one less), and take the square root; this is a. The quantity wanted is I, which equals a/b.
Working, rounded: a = 1.54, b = 0.3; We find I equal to 5.7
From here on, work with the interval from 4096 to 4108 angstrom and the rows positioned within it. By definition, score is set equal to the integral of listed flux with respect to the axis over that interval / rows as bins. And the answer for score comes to 176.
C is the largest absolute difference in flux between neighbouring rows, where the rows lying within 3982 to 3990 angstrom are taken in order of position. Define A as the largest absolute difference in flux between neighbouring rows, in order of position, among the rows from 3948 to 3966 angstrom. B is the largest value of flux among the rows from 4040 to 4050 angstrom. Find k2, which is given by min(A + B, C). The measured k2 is 0.8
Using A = 3.2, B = 19.8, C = 0.8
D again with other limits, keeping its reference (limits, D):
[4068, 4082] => 4081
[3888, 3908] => 3889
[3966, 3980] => 3969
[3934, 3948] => 3935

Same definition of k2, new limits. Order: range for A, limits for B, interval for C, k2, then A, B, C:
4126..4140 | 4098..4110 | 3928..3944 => 6.1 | 2.3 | 18.3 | 6.1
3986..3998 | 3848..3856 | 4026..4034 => 1.0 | 1.2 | 17.8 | 1.0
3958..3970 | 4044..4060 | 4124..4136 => 2.6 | 5.6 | 19.3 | 2.6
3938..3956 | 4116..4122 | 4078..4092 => 2.0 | 3.2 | 18.6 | 2.0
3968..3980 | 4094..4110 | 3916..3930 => 3.5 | 4.7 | 18.9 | 3.5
